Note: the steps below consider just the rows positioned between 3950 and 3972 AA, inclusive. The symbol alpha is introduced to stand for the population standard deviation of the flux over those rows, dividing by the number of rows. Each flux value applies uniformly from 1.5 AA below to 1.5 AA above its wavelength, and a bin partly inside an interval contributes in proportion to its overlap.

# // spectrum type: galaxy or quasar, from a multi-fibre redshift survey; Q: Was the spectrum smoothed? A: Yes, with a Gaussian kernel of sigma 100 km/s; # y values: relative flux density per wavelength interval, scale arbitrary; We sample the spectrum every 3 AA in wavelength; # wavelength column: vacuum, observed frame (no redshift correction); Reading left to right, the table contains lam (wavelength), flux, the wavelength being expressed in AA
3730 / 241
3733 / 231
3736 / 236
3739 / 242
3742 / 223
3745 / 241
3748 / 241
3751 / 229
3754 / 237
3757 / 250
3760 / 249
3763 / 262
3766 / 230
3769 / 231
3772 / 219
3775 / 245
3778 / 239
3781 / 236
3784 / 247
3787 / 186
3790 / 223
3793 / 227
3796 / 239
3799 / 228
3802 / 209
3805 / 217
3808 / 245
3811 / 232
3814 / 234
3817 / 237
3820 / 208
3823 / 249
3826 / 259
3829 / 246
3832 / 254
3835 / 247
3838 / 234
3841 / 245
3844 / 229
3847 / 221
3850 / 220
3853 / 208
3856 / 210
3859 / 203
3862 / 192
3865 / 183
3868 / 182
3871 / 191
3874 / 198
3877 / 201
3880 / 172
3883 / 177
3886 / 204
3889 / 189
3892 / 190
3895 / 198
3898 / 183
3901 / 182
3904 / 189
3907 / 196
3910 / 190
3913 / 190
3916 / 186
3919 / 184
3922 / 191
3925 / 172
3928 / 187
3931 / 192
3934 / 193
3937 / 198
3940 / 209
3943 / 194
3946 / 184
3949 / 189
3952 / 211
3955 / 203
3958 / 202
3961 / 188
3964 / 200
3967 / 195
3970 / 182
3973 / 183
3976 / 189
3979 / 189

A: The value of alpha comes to 9.1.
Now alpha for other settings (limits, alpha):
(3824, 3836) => 5.3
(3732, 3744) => 7.0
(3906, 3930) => 6.6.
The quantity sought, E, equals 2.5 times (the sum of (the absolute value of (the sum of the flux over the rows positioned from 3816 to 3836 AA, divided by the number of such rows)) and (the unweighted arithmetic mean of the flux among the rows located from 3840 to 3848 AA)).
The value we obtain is 1186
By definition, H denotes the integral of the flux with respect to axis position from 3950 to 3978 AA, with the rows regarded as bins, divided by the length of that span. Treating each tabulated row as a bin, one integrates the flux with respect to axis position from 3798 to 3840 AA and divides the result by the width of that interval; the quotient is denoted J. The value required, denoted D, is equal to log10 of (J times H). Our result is 4.66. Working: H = 195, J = 236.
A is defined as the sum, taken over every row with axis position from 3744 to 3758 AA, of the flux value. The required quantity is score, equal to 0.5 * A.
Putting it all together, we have 599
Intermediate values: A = 1198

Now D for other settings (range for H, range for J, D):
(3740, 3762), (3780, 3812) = 4.73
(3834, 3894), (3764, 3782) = 4.68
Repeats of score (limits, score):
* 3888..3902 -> 471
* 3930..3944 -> 493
